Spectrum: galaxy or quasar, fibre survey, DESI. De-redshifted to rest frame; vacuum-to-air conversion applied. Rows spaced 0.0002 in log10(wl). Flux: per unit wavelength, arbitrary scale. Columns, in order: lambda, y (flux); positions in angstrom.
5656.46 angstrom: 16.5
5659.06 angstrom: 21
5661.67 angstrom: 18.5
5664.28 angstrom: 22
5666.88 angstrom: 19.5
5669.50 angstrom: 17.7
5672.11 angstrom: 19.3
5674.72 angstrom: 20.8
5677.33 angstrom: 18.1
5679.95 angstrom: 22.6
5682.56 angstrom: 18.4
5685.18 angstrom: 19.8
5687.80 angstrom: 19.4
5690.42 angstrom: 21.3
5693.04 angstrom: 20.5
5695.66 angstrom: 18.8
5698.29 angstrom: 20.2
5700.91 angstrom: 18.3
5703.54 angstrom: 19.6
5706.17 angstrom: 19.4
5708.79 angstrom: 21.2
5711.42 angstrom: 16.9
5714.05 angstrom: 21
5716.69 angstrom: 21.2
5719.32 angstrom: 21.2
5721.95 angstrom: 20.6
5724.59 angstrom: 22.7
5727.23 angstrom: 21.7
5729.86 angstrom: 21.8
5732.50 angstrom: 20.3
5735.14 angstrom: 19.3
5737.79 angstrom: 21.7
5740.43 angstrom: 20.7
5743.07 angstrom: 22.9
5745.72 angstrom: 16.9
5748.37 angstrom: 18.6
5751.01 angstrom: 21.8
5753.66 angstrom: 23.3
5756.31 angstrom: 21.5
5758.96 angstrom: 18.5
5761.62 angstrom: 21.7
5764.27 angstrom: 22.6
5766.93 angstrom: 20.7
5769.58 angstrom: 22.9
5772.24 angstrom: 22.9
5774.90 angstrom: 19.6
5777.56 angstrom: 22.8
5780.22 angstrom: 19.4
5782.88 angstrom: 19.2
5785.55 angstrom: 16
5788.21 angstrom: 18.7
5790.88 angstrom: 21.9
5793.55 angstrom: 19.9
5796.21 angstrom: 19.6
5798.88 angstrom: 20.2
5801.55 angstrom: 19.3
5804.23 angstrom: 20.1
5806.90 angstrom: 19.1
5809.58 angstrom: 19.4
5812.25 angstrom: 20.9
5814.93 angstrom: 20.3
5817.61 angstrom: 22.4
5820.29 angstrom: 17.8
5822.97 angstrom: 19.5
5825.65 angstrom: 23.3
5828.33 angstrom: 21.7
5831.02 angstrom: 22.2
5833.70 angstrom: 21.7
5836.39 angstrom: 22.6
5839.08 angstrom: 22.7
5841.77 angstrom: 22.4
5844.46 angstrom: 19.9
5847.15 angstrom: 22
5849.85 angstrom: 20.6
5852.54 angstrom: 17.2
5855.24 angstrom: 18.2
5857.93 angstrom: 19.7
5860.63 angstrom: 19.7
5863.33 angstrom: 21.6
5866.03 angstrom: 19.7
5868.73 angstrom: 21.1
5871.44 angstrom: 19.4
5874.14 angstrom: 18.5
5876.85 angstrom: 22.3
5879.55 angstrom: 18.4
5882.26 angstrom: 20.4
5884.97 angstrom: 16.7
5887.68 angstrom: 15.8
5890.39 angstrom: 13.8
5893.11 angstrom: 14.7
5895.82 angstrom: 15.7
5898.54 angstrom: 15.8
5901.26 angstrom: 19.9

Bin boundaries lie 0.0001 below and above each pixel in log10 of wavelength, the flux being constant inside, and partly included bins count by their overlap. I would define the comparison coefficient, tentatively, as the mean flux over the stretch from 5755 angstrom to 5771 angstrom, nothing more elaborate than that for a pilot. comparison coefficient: 21.3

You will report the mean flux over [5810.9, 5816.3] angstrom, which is 20.6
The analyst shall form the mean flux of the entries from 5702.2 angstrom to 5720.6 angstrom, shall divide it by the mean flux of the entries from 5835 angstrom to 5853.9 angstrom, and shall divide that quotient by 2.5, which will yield 0.381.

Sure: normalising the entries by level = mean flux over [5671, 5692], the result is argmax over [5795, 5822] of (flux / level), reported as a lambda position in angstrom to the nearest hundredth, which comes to 5817.61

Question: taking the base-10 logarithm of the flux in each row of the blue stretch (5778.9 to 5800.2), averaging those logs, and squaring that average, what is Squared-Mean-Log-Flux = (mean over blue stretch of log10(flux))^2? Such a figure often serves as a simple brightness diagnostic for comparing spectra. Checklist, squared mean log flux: 1.65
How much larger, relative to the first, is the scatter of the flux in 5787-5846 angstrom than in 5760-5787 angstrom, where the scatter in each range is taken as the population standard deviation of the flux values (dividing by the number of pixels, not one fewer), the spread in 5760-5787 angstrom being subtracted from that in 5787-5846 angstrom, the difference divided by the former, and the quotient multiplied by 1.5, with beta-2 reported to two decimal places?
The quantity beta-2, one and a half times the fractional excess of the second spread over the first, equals -0.45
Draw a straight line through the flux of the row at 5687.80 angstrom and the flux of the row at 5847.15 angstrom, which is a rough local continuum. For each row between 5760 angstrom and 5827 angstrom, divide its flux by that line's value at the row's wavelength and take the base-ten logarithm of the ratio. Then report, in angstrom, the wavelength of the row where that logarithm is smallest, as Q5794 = 5785.55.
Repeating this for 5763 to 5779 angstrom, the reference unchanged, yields 5774.90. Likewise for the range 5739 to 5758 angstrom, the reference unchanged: 5745.72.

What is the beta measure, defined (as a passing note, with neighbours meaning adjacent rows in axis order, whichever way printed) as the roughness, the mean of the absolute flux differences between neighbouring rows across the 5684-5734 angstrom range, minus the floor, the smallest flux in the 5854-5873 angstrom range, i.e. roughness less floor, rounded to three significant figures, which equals -16.8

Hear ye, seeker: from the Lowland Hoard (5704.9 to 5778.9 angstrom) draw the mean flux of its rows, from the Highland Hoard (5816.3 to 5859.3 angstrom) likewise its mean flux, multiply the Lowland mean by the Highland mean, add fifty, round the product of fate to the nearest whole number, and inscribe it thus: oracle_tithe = 487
